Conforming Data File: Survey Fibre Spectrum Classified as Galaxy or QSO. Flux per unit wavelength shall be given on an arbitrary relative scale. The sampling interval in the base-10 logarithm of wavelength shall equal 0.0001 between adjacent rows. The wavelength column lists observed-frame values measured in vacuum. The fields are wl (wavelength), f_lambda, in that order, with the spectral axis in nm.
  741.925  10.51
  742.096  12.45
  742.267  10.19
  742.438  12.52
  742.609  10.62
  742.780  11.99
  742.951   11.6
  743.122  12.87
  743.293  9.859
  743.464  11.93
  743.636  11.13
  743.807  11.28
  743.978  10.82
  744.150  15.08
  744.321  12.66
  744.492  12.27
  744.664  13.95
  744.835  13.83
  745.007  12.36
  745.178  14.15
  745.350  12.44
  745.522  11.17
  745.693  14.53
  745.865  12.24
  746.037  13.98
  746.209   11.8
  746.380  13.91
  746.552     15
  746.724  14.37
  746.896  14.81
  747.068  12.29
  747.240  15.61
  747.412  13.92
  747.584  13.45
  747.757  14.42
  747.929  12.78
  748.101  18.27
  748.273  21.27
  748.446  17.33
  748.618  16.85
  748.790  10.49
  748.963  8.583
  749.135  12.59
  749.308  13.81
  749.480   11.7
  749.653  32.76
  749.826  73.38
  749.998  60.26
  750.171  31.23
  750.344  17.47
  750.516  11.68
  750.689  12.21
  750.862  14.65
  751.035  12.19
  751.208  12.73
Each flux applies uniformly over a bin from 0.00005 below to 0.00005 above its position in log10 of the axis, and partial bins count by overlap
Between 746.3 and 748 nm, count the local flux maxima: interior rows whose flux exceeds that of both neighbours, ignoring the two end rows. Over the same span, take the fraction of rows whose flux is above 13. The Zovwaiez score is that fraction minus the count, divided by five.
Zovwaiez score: -0.6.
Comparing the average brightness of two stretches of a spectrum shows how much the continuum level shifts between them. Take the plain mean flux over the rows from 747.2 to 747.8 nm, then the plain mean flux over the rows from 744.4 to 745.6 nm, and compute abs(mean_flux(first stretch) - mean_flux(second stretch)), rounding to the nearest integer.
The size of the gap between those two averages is 1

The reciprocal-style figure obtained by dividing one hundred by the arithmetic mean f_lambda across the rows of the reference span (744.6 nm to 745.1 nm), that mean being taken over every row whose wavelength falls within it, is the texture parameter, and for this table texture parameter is 7.47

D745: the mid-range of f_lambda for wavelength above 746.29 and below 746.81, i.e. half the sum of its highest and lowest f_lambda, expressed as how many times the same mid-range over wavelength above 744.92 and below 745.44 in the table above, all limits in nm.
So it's 1.1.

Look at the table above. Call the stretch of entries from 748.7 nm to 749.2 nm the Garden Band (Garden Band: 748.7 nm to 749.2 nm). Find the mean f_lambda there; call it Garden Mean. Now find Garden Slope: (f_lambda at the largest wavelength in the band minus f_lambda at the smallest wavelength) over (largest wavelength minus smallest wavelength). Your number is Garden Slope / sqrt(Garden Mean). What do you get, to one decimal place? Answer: 1.9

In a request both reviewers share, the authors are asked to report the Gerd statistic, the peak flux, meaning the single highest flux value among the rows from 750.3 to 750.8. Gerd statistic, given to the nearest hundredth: 17.47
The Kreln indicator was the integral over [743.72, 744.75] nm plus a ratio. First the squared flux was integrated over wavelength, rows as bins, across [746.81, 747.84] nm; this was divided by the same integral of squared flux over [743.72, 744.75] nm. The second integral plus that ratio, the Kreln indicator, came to 169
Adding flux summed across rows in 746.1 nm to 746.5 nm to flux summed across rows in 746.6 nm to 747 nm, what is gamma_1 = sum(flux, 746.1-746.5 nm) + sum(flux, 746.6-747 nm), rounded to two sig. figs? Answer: 55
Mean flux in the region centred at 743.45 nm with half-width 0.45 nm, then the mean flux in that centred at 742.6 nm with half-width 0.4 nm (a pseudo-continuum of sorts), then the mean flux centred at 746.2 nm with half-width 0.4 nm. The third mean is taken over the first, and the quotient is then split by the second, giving 0.103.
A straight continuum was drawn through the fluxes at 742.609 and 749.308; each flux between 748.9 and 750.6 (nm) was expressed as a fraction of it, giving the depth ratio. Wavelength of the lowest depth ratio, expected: 748.963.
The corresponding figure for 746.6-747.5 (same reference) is 747.068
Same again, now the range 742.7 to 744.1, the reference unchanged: 743.293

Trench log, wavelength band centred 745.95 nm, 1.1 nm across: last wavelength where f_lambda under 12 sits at 746.209 nm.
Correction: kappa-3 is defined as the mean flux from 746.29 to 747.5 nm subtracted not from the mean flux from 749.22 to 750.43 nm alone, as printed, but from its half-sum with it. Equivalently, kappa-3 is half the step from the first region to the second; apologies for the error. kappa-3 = 10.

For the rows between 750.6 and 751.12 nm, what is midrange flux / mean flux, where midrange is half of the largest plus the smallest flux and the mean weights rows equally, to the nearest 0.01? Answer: 1.03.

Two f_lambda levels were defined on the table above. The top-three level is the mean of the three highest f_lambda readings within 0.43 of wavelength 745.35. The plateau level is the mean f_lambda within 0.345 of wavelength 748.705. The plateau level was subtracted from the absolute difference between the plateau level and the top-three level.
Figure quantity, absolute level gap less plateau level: -12.9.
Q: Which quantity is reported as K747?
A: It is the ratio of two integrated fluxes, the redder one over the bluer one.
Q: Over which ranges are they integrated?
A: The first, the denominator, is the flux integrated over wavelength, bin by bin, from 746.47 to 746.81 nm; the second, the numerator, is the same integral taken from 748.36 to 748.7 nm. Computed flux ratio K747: 1.17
